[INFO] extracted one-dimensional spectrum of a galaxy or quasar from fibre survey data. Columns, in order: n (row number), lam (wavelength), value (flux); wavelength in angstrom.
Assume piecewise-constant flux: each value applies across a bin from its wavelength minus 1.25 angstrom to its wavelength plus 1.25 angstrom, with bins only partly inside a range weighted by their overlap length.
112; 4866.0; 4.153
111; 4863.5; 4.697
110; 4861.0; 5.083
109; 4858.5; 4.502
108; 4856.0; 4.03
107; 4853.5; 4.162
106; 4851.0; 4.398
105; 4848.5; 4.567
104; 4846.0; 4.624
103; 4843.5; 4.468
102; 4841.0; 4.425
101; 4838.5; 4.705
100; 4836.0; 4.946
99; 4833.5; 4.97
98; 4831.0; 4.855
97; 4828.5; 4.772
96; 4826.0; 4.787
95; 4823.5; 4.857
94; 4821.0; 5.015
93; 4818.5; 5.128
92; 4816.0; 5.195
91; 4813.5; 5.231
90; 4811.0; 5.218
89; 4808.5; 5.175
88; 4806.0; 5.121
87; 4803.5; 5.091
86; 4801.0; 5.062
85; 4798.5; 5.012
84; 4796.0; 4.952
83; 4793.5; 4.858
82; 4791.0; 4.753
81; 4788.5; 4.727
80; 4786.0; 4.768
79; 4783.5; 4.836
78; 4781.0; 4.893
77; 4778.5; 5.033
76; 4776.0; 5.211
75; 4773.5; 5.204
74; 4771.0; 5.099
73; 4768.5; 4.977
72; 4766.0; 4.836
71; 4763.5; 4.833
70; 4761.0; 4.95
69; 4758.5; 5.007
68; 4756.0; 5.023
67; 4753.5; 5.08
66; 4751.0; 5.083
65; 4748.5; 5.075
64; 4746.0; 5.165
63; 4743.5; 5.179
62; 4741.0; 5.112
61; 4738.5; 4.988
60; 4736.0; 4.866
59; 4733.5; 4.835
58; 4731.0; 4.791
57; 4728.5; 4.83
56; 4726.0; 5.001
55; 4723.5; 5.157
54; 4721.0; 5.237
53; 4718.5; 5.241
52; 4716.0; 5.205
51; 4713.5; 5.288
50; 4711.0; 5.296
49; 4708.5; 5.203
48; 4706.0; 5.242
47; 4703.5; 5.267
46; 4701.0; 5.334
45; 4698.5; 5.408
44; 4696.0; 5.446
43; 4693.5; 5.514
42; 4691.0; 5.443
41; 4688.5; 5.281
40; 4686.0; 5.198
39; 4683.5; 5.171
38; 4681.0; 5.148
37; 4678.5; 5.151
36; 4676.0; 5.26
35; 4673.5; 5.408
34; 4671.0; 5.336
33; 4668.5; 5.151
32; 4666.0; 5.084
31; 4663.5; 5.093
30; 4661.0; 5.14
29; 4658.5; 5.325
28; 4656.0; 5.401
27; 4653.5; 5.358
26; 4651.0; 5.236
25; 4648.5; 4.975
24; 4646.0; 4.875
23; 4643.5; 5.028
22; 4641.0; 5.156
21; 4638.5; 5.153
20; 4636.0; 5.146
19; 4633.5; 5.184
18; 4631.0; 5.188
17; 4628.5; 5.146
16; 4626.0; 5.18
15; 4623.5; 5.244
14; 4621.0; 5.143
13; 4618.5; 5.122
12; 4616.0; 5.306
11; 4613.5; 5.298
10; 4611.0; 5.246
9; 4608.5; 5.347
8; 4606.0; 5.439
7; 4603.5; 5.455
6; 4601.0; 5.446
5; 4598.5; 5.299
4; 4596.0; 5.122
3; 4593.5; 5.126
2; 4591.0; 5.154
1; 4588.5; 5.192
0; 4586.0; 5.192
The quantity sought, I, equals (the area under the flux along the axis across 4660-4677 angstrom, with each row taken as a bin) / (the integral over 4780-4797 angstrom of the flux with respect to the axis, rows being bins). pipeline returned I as 1.1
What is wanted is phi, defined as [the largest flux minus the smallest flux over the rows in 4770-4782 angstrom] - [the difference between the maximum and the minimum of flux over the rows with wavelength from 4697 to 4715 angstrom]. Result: 0.11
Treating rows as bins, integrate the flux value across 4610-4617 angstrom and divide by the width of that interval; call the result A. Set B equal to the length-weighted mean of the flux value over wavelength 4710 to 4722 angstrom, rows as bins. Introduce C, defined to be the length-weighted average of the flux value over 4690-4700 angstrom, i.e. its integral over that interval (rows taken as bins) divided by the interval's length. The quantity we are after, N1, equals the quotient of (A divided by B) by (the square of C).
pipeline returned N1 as 0.034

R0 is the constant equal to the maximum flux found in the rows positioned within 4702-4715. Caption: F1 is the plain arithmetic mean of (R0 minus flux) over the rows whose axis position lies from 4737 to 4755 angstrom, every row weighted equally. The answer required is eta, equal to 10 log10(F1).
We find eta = -7.0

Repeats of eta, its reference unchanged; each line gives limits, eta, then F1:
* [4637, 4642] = -8.5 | 0.14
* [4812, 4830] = -5.3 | 0.30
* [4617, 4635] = -9.1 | 0.12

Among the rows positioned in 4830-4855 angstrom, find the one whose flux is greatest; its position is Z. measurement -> 4833.5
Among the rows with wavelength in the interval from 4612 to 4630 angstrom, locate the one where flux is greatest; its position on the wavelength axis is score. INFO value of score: 4616.0 angstrom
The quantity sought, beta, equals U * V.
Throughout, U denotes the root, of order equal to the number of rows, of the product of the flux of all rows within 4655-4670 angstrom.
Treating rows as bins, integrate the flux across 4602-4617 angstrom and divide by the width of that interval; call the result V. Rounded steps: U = 5.20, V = 5.35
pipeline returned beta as 27.8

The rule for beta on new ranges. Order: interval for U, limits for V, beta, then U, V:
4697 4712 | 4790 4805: 26.2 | 5.29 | 4.96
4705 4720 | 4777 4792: 25.4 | 5.25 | 4.84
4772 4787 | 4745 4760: 25.3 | 4.99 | 5.07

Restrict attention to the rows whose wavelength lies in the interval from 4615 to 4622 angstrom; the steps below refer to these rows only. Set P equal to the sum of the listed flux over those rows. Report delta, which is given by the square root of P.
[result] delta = 3.95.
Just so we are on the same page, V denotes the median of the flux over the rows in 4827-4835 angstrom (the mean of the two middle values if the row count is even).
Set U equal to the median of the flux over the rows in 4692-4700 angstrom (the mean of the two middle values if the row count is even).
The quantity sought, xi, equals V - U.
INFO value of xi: -0.59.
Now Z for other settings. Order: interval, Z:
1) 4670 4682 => 4673.5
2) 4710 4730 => 4711.0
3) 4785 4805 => 4803.5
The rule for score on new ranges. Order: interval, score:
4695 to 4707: 4696.0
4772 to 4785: 4776.0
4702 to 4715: 4711.0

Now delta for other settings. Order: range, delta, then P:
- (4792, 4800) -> 3.85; 14.8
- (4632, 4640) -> 3.93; 15.5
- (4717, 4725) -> 3.95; 15.6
